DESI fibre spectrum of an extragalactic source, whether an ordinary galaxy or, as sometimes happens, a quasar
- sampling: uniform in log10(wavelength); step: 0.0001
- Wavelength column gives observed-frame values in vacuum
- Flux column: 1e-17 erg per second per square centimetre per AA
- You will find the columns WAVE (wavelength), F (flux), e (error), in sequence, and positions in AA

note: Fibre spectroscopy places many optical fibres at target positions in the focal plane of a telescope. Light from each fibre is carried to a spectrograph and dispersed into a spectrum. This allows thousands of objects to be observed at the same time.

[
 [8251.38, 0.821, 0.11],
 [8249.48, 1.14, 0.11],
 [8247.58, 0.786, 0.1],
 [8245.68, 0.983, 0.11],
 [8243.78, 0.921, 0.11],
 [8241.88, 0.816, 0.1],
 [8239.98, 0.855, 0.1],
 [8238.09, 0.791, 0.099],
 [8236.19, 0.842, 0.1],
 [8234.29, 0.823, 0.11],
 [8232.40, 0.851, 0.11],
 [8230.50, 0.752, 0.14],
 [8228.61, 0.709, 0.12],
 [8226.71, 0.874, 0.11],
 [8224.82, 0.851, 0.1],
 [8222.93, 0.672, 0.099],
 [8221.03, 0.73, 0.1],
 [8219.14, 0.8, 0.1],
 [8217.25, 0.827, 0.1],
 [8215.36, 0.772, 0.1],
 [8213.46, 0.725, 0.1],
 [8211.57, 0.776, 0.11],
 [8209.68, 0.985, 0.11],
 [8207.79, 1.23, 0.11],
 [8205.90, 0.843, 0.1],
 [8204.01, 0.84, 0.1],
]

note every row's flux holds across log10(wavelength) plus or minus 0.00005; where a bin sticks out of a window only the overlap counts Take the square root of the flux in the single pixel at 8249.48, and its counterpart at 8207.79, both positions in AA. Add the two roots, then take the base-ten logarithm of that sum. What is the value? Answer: 0.34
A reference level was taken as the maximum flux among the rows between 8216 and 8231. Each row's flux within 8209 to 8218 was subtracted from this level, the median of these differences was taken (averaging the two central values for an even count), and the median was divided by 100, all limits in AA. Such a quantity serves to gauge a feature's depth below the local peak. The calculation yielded 0.0010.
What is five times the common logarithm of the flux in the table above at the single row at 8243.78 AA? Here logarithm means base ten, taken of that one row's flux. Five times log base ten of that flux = -0.18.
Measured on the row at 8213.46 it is -0.70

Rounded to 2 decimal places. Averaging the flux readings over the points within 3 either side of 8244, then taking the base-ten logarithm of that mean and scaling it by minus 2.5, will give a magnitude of 0.11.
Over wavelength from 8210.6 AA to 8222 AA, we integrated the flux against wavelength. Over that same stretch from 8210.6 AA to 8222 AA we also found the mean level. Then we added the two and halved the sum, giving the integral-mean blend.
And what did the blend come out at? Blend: 4.8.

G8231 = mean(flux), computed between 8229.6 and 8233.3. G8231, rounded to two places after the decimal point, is 0.80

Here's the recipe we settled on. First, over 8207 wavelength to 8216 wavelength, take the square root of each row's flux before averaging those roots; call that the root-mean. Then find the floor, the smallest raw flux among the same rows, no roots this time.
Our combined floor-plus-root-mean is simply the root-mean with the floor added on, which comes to 1.67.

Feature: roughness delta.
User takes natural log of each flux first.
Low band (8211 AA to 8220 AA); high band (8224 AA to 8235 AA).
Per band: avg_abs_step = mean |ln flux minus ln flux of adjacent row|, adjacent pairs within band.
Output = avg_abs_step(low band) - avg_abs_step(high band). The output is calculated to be -0.03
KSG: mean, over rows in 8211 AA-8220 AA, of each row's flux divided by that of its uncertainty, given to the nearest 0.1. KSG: 7.7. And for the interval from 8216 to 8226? 7.8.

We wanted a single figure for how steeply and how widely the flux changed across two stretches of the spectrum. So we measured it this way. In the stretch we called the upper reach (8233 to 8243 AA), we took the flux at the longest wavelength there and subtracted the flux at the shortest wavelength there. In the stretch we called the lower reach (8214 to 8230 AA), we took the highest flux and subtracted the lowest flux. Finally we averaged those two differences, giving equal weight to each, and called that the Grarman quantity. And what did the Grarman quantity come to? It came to 0.10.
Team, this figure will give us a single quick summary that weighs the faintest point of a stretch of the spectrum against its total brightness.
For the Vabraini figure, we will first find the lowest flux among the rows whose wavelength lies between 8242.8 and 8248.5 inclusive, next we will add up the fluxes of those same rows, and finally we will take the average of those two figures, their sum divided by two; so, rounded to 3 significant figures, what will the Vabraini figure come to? 1.74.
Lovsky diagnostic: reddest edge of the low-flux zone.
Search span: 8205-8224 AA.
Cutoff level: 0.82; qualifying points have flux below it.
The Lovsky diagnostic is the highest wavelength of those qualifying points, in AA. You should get 8222.93 AA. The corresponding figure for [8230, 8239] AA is 8238.09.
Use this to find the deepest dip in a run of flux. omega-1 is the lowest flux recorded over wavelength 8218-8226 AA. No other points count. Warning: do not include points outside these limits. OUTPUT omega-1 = 0.672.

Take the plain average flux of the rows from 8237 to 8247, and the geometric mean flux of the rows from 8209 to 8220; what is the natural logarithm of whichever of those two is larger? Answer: -0.14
